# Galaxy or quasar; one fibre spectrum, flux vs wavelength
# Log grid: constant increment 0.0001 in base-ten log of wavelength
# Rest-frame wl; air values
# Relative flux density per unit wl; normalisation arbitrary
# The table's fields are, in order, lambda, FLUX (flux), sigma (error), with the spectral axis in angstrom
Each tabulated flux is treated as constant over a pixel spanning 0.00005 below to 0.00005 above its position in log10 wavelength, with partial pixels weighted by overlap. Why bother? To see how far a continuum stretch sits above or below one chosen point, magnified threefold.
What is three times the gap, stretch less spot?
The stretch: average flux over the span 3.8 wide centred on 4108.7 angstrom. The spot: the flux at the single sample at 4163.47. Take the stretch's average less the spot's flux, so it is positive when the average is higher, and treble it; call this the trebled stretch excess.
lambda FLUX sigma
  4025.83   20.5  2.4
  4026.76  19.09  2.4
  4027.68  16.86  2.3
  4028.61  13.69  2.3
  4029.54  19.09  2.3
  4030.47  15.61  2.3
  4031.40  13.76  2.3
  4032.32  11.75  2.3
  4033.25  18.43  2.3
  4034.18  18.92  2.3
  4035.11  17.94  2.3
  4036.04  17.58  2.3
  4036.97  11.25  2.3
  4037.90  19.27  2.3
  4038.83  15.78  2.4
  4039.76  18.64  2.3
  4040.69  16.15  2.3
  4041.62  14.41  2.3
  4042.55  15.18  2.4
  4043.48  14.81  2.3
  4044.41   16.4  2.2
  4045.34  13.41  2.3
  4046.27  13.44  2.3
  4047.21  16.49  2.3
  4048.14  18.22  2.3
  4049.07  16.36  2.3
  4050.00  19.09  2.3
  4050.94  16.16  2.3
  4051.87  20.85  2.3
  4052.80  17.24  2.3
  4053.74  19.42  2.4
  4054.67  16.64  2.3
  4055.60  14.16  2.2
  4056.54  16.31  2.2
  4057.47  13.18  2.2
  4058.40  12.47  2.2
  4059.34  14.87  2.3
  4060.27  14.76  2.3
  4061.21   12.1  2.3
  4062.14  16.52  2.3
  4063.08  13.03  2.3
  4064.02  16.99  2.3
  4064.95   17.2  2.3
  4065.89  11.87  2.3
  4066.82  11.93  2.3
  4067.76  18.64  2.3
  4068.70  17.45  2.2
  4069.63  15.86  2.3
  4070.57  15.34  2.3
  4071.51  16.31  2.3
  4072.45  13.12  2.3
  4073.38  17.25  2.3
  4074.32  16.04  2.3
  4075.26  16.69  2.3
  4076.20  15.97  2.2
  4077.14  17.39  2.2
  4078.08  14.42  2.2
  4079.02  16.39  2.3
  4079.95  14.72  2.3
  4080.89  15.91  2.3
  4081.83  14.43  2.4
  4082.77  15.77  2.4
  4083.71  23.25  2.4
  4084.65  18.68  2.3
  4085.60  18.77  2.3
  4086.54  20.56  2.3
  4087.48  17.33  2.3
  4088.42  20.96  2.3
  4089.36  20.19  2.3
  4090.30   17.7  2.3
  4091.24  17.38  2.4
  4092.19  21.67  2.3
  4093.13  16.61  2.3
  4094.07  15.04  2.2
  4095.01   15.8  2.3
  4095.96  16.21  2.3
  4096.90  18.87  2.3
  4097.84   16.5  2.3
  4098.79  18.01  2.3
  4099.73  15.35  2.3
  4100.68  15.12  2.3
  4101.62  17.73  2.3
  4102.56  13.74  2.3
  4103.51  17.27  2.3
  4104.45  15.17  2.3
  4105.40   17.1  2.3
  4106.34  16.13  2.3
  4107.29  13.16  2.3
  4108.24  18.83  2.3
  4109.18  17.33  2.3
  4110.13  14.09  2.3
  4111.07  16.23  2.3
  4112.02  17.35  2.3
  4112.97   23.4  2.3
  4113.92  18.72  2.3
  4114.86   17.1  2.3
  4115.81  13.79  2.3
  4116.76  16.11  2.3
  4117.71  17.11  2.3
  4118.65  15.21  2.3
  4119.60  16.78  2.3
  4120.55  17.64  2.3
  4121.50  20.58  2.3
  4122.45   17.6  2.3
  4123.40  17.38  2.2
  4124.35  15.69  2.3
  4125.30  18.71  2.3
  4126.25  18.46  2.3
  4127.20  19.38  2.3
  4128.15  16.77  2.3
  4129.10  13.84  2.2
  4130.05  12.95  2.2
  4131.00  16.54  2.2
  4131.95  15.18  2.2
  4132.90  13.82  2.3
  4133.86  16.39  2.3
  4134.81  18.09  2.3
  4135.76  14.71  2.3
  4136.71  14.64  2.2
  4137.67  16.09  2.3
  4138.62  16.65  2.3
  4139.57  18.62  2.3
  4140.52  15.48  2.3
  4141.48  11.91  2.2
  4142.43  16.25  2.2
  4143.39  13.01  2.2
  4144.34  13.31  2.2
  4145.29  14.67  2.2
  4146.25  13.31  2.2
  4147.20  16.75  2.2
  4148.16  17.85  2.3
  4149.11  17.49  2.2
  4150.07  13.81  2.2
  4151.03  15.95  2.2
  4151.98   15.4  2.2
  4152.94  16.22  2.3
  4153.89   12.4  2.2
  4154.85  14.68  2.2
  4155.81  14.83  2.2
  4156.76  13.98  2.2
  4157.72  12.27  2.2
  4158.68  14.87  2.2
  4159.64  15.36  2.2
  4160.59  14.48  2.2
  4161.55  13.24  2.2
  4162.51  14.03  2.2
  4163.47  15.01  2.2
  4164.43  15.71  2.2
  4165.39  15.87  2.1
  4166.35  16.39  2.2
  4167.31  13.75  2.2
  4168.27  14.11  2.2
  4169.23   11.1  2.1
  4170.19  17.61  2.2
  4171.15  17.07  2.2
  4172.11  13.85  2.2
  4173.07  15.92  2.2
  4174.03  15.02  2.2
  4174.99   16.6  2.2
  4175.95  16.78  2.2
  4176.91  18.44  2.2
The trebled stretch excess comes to 2.5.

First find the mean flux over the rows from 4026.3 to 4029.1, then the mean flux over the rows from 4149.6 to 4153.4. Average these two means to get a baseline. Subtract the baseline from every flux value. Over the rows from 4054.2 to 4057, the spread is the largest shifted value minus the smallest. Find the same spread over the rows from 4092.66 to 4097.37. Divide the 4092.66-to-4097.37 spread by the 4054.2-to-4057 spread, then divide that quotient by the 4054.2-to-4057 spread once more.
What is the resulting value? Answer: 0.62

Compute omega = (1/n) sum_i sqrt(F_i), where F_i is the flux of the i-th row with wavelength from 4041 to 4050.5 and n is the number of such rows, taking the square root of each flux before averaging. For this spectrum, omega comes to 3.97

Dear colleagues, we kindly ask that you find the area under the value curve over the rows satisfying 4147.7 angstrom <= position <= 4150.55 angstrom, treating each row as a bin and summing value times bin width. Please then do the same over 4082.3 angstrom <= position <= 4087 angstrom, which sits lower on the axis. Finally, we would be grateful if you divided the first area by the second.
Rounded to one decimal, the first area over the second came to 0.5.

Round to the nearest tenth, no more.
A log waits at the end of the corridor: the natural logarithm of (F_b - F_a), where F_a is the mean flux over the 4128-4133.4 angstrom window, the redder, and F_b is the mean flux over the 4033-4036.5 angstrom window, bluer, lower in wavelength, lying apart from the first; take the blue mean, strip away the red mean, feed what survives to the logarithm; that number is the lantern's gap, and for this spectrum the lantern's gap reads 1.2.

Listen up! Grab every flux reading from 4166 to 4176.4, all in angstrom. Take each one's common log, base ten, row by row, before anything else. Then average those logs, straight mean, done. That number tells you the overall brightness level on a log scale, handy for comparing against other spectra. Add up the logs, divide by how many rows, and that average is 1.18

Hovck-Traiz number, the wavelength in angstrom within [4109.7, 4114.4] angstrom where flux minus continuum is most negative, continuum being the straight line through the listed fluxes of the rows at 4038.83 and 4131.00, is 4110.13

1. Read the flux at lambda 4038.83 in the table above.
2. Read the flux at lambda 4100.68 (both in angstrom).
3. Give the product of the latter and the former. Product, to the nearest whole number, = 239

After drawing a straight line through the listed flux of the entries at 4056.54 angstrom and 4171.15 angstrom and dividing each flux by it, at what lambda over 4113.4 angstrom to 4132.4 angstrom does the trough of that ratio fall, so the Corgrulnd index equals 4130.05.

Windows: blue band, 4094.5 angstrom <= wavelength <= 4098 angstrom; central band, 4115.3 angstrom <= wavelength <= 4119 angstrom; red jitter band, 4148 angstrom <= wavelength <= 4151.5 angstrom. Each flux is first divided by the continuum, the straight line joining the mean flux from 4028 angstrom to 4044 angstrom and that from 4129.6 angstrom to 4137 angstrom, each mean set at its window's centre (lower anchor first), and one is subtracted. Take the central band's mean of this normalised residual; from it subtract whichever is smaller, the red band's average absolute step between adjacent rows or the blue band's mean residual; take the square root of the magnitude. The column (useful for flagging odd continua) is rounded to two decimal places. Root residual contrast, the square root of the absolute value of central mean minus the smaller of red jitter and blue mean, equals 0.27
